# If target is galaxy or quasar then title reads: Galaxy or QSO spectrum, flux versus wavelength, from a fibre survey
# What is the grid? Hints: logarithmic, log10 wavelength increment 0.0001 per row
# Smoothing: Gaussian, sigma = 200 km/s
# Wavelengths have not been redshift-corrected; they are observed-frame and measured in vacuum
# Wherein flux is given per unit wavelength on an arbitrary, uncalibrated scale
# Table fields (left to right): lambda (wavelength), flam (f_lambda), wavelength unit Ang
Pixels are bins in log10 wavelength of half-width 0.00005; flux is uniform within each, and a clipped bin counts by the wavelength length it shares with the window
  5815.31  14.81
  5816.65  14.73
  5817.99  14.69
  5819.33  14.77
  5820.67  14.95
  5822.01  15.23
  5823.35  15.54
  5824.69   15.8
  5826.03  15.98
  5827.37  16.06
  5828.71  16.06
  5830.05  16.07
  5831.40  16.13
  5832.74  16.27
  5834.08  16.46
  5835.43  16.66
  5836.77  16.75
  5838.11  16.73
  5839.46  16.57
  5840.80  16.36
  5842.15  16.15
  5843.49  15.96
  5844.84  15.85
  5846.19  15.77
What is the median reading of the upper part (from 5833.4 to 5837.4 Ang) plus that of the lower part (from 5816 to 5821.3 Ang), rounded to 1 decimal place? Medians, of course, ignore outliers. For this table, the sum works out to 31.4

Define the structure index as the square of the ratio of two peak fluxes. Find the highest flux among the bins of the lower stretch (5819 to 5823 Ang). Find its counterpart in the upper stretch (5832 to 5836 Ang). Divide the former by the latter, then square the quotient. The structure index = 0.84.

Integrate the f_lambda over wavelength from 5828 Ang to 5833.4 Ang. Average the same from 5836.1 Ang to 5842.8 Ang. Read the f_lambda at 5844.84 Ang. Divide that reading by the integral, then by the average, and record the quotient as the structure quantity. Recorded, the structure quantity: 0.011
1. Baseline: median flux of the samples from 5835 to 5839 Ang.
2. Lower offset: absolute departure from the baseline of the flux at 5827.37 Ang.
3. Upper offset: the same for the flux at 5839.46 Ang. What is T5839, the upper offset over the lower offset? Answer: 0.24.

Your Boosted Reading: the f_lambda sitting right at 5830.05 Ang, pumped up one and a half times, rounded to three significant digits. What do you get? 24.1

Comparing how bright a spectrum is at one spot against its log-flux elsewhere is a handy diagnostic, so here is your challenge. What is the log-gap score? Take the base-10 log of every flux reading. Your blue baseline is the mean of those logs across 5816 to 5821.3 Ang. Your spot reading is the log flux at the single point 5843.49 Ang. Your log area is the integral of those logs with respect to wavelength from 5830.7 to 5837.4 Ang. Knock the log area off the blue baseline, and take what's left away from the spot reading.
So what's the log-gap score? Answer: 8.2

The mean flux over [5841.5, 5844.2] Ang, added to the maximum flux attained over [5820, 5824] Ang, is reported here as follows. 31.6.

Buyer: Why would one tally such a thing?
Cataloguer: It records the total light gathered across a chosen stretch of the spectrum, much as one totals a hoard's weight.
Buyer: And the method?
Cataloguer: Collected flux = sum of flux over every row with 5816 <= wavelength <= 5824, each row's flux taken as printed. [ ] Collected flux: 89.9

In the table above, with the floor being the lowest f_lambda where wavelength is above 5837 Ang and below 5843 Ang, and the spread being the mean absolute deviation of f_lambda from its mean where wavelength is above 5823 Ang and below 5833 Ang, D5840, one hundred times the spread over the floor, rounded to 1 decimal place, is 1.0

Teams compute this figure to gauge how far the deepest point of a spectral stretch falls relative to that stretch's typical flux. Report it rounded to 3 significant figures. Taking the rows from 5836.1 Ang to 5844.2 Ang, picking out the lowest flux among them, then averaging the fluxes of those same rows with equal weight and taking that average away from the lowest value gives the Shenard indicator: -0.460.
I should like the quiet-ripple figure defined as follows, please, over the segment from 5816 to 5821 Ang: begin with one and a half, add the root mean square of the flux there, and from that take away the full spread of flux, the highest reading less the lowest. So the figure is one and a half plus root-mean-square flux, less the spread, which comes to 16.0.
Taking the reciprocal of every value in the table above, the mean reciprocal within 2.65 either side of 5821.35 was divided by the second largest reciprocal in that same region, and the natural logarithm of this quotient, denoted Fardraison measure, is -0.011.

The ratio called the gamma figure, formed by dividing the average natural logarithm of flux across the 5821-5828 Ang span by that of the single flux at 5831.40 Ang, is 0.991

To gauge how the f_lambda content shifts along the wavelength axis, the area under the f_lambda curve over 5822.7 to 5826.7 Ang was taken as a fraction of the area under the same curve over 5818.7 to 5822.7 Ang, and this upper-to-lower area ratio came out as 1.05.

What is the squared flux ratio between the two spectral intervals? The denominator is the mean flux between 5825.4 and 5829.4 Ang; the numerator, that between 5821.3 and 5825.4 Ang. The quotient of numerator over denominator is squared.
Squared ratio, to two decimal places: 0.94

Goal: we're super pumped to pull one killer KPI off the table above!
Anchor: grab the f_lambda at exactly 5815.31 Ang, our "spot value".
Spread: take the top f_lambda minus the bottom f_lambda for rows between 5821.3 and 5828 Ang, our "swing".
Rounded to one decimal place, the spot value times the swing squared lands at 10.2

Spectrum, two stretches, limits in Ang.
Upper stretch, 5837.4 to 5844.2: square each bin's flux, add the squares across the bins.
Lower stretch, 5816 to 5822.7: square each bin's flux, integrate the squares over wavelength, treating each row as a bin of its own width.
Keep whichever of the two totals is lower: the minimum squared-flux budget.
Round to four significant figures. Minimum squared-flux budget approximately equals 1338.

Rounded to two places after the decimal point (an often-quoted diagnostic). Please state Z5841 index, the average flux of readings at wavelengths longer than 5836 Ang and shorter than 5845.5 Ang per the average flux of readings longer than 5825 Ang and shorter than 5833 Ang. 1.02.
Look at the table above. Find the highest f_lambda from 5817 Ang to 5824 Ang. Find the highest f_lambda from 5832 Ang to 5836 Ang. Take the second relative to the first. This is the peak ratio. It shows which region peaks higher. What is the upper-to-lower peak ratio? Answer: 1.07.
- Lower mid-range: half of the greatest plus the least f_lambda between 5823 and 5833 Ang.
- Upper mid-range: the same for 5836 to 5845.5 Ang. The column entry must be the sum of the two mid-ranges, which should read 32.2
